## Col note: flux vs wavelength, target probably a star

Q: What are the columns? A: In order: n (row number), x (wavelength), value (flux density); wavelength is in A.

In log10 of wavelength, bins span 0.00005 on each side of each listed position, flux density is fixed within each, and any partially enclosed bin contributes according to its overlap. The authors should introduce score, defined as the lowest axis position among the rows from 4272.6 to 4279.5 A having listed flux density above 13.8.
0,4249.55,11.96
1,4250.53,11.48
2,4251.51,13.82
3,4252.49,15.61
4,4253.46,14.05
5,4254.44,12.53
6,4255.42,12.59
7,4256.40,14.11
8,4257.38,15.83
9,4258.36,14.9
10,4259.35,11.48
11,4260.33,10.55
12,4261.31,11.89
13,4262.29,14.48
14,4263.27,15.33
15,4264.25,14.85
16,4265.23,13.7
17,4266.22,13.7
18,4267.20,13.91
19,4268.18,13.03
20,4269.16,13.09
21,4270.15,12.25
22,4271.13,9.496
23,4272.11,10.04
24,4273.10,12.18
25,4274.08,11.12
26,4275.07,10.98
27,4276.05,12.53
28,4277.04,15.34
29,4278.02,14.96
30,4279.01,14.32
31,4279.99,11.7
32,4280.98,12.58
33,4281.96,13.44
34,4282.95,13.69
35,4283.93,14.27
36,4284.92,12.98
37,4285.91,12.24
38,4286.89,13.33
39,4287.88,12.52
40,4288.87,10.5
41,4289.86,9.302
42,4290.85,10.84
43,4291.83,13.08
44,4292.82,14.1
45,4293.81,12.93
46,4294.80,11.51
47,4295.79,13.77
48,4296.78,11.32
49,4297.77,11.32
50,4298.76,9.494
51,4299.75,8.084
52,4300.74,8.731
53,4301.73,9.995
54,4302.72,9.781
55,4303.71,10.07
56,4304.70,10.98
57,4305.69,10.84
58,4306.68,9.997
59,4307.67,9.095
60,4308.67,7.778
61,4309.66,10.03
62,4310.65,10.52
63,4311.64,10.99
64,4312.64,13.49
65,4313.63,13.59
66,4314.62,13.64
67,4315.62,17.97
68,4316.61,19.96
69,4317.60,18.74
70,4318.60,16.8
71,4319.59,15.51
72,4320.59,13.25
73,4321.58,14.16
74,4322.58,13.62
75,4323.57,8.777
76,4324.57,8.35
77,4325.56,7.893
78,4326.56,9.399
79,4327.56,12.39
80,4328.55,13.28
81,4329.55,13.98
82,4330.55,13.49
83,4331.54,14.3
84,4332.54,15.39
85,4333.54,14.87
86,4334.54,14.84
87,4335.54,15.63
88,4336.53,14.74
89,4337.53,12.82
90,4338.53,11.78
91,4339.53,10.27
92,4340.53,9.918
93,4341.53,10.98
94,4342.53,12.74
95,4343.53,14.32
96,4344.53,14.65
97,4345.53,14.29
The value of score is 4277.04 A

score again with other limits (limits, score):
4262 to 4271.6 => 4262.29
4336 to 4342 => 4336.53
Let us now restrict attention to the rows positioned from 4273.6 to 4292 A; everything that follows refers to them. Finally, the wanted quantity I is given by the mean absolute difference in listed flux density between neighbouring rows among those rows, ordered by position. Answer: 1.2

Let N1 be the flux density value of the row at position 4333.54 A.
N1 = 14.87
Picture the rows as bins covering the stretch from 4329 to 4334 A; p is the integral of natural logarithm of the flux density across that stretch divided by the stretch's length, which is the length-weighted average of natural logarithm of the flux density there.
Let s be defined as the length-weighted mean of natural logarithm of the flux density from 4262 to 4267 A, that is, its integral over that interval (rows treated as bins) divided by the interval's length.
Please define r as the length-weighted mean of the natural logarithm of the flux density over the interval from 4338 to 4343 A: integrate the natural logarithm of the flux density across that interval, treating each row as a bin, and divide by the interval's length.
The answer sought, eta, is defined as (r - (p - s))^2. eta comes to 5.8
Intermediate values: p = 2.66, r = 2.40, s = 2.7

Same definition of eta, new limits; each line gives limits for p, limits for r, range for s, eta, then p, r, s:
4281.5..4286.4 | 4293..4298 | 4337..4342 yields 5.4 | 2.59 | 2.51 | 2.4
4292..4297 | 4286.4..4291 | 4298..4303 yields 4.4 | 2.54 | 2.42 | 2.2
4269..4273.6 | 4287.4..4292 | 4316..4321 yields 7.9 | 2.42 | 2.40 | 2.8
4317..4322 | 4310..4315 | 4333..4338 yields 5.9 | 2.75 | 2.51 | 2.7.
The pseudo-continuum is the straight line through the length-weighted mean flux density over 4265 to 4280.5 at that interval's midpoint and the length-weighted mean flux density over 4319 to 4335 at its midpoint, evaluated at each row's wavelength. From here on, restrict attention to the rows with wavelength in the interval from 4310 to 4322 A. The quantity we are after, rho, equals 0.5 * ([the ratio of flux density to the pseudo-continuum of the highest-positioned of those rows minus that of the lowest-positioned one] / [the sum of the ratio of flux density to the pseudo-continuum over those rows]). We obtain 0.010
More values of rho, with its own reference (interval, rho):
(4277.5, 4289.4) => -0.014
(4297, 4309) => -0.015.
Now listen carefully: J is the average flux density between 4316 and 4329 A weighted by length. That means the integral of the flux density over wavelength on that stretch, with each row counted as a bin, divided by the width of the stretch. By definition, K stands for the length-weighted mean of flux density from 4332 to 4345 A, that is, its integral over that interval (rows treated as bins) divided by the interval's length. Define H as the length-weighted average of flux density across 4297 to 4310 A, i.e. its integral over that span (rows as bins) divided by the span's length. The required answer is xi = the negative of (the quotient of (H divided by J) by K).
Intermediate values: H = 9.7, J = 13.3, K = 13.3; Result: -0.055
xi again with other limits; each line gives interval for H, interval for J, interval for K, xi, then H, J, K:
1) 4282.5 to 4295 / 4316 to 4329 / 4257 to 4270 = -0.069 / 12.4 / 13.3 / 13.5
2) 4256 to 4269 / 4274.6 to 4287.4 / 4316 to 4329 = -0.077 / 13.7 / 13.3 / 13.3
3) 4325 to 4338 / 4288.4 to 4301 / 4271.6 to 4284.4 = -0.092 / 13.3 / 11.2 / 12.9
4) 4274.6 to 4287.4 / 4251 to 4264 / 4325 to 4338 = -0.073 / 13.3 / 13.7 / 13.3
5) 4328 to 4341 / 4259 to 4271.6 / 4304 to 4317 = -0.086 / 13.5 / 12.9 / 12.1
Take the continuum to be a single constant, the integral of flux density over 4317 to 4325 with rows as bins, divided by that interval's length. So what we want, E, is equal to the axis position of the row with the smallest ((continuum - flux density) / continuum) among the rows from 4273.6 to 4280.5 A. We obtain 4277.04 A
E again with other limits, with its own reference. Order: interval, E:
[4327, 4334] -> 4332.54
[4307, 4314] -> 4313.63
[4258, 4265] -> 4263.27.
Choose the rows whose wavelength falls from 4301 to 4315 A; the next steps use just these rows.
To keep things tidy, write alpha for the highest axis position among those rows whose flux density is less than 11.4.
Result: 4311.64 A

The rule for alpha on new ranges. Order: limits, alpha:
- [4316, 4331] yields 4326.56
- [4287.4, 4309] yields 4308.67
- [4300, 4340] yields 4339.53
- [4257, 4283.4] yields 4275.07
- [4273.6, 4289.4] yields 4288.87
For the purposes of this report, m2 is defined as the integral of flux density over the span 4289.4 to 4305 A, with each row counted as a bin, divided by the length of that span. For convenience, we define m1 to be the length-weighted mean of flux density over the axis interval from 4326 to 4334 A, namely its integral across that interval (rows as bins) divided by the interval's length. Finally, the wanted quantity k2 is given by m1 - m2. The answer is 2.4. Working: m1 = 13.3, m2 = 11.0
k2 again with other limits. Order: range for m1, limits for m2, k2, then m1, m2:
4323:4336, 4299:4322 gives 0.2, 12.5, 12.3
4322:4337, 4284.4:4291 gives 1.0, 12.7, 11.7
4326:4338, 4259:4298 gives 1.1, 13.7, 12.6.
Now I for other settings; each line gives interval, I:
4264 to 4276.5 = 0.9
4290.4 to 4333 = 1.3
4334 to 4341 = 1.1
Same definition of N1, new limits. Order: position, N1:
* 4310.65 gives 10.52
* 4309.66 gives 10.03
